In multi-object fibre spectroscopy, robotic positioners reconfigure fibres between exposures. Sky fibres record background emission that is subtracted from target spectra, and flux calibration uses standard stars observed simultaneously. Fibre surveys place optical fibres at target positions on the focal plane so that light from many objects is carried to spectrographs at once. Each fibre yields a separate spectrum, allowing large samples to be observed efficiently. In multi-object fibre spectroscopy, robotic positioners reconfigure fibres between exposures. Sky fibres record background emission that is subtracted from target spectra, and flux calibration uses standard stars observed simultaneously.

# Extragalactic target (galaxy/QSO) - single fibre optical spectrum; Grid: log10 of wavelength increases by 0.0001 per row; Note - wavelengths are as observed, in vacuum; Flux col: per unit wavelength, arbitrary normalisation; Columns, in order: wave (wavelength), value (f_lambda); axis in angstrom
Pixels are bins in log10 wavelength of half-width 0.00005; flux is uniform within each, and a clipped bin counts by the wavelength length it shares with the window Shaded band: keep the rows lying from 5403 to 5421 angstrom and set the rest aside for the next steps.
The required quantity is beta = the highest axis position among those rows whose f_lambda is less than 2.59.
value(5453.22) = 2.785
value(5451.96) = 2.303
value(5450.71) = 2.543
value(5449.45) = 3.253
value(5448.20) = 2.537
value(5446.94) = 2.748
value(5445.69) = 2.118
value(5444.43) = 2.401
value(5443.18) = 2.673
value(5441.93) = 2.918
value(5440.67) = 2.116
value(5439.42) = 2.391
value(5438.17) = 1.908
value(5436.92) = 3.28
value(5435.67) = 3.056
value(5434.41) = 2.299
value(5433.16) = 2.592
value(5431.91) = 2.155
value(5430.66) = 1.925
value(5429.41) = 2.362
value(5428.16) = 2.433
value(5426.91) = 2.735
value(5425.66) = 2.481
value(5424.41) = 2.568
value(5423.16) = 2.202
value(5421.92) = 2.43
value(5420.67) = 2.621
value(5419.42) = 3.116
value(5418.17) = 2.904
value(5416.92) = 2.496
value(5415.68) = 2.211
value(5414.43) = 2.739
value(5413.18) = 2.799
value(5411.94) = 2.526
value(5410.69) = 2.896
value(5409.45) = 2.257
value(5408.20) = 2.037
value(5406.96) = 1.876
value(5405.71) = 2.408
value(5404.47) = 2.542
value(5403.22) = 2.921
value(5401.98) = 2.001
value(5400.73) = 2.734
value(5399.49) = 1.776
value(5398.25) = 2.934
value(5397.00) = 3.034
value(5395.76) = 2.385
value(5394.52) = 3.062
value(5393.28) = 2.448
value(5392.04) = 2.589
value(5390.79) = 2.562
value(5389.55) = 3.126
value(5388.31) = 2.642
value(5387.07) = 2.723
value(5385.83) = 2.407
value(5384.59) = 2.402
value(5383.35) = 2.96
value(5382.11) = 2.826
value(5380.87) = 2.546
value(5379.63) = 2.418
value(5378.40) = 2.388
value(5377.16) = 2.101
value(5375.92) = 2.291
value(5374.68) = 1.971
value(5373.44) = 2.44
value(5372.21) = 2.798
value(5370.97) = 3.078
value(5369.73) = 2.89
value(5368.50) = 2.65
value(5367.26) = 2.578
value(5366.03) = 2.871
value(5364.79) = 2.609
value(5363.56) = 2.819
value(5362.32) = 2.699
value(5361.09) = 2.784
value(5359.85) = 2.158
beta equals 5416.92 angstrom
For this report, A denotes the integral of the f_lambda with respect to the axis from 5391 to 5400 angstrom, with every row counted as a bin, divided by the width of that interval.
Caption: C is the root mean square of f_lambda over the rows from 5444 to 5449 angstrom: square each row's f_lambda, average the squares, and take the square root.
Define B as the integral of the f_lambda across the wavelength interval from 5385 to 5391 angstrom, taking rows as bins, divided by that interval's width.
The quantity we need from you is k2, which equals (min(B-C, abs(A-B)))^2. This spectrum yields 0.007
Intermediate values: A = 2.61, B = 2.69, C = 2.46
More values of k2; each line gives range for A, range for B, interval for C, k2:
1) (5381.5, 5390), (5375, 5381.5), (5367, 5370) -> 0.142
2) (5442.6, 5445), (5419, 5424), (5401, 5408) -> 0.001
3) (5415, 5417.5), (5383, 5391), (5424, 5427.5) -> 0.008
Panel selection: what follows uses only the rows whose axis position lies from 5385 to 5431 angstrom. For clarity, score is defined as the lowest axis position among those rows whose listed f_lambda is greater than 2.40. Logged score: 5385.83 angstrom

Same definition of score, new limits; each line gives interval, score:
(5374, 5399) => 5379.63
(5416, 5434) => 5416.92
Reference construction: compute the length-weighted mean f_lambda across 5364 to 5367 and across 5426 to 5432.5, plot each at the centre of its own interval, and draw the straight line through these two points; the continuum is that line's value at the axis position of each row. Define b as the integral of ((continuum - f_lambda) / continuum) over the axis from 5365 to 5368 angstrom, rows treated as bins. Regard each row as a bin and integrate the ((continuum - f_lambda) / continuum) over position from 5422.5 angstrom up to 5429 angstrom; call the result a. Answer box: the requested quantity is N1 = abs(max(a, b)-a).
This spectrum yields 0.38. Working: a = -0.35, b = 0.0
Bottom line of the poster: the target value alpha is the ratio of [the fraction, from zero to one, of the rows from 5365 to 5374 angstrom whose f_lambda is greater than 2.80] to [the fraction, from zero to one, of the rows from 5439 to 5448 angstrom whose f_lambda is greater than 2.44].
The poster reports 1.0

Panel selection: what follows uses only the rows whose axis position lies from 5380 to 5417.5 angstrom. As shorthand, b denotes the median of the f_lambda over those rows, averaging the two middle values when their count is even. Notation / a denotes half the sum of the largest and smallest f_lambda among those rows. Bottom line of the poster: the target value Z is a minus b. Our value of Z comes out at -0.10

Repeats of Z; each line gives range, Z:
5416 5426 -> 0.13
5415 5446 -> 0.16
